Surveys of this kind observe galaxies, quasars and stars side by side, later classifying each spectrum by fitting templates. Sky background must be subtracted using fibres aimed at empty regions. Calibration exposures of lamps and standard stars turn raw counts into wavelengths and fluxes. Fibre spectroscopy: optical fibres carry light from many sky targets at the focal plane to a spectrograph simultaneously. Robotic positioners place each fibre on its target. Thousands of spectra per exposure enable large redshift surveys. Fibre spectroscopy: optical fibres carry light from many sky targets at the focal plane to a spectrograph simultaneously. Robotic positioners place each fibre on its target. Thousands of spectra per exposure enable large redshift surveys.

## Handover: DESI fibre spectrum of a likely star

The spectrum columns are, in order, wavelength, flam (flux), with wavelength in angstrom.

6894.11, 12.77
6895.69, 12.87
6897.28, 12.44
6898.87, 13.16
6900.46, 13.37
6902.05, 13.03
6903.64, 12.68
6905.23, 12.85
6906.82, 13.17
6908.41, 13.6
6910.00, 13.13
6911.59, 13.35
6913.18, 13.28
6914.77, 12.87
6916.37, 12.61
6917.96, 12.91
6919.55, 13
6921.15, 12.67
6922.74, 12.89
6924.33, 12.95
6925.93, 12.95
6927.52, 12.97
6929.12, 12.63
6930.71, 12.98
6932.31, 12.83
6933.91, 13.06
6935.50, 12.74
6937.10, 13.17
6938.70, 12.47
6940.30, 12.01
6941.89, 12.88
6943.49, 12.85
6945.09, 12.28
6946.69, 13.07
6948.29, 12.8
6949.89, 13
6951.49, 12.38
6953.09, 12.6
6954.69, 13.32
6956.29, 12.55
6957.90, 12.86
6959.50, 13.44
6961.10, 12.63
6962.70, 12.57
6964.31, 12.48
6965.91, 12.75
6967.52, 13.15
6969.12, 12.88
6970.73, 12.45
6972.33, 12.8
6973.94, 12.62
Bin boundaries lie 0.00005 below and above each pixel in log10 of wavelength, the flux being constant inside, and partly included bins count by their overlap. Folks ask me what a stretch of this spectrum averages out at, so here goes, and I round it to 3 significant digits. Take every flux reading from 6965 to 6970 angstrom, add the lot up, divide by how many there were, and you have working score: 12.9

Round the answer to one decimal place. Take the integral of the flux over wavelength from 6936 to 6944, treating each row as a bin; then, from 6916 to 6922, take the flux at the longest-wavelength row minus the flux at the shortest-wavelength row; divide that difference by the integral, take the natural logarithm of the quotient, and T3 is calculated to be -7.4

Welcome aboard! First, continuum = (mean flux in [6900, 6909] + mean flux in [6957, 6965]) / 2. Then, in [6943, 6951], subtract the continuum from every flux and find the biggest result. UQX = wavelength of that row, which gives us 6946.69 angstrom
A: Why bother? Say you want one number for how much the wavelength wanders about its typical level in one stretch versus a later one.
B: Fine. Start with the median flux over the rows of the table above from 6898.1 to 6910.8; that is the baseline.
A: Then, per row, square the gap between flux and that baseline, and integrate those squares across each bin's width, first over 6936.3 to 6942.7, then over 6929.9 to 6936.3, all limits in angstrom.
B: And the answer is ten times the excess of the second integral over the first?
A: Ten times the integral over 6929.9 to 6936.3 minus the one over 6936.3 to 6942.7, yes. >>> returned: -24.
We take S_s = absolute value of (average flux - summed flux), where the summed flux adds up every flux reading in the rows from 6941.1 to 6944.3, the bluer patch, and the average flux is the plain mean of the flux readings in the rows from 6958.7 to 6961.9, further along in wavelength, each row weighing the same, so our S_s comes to 12.7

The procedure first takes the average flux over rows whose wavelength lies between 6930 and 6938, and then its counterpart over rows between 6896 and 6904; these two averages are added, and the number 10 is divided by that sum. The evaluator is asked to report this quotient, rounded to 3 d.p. 0.386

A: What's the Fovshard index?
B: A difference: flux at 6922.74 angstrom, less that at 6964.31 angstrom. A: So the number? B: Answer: 0.41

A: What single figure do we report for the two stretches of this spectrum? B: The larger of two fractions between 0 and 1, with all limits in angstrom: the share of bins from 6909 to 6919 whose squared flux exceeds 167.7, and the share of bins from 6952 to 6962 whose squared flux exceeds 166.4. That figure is 0.5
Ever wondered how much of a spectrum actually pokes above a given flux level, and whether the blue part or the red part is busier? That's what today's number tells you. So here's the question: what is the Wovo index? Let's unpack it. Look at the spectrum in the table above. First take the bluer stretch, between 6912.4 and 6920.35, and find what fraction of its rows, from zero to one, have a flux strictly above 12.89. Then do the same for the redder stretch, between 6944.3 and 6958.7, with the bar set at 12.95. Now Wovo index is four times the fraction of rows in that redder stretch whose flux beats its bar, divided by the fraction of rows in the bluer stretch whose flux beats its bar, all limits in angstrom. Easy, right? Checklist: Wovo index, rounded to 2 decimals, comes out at 2.22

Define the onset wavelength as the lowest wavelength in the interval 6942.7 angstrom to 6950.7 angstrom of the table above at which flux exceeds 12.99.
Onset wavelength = 6946.69 angstrom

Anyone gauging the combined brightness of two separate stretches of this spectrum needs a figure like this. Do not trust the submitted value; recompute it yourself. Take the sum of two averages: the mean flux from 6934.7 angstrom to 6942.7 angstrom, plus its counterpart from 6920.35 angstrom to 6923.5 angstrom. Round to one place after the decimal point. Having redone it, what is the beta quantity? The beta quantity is 25.4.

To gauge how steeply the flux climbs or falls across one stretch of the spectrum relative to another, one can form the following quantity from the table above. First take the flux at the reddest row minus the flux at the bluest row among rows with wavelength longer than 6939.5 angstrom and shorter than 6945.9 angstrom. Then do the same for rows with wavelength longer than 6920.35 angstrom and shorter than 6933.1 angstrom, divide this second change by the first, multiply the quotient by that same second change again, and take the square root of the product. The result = 0.31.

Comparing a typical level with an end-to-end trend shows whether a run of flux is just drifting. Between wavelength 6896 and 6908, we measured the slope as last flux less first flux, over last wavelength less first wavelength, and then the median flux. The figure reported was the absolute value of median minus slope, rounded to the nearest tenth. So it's 13.0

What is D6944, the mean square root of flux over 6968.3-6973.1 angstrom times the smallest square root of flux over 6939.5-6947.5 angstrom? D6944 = 12.4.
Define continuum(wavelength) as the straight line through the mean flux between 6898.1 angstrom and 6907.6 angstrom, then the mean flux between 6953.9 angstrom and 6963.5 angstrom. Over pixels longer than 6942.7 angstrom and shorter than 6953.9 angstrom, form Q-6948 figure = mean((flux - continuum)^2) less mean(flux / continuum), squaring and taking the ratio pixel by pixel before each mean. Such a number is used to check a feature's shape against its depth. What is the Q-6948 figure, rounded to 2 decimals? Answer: -0.86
